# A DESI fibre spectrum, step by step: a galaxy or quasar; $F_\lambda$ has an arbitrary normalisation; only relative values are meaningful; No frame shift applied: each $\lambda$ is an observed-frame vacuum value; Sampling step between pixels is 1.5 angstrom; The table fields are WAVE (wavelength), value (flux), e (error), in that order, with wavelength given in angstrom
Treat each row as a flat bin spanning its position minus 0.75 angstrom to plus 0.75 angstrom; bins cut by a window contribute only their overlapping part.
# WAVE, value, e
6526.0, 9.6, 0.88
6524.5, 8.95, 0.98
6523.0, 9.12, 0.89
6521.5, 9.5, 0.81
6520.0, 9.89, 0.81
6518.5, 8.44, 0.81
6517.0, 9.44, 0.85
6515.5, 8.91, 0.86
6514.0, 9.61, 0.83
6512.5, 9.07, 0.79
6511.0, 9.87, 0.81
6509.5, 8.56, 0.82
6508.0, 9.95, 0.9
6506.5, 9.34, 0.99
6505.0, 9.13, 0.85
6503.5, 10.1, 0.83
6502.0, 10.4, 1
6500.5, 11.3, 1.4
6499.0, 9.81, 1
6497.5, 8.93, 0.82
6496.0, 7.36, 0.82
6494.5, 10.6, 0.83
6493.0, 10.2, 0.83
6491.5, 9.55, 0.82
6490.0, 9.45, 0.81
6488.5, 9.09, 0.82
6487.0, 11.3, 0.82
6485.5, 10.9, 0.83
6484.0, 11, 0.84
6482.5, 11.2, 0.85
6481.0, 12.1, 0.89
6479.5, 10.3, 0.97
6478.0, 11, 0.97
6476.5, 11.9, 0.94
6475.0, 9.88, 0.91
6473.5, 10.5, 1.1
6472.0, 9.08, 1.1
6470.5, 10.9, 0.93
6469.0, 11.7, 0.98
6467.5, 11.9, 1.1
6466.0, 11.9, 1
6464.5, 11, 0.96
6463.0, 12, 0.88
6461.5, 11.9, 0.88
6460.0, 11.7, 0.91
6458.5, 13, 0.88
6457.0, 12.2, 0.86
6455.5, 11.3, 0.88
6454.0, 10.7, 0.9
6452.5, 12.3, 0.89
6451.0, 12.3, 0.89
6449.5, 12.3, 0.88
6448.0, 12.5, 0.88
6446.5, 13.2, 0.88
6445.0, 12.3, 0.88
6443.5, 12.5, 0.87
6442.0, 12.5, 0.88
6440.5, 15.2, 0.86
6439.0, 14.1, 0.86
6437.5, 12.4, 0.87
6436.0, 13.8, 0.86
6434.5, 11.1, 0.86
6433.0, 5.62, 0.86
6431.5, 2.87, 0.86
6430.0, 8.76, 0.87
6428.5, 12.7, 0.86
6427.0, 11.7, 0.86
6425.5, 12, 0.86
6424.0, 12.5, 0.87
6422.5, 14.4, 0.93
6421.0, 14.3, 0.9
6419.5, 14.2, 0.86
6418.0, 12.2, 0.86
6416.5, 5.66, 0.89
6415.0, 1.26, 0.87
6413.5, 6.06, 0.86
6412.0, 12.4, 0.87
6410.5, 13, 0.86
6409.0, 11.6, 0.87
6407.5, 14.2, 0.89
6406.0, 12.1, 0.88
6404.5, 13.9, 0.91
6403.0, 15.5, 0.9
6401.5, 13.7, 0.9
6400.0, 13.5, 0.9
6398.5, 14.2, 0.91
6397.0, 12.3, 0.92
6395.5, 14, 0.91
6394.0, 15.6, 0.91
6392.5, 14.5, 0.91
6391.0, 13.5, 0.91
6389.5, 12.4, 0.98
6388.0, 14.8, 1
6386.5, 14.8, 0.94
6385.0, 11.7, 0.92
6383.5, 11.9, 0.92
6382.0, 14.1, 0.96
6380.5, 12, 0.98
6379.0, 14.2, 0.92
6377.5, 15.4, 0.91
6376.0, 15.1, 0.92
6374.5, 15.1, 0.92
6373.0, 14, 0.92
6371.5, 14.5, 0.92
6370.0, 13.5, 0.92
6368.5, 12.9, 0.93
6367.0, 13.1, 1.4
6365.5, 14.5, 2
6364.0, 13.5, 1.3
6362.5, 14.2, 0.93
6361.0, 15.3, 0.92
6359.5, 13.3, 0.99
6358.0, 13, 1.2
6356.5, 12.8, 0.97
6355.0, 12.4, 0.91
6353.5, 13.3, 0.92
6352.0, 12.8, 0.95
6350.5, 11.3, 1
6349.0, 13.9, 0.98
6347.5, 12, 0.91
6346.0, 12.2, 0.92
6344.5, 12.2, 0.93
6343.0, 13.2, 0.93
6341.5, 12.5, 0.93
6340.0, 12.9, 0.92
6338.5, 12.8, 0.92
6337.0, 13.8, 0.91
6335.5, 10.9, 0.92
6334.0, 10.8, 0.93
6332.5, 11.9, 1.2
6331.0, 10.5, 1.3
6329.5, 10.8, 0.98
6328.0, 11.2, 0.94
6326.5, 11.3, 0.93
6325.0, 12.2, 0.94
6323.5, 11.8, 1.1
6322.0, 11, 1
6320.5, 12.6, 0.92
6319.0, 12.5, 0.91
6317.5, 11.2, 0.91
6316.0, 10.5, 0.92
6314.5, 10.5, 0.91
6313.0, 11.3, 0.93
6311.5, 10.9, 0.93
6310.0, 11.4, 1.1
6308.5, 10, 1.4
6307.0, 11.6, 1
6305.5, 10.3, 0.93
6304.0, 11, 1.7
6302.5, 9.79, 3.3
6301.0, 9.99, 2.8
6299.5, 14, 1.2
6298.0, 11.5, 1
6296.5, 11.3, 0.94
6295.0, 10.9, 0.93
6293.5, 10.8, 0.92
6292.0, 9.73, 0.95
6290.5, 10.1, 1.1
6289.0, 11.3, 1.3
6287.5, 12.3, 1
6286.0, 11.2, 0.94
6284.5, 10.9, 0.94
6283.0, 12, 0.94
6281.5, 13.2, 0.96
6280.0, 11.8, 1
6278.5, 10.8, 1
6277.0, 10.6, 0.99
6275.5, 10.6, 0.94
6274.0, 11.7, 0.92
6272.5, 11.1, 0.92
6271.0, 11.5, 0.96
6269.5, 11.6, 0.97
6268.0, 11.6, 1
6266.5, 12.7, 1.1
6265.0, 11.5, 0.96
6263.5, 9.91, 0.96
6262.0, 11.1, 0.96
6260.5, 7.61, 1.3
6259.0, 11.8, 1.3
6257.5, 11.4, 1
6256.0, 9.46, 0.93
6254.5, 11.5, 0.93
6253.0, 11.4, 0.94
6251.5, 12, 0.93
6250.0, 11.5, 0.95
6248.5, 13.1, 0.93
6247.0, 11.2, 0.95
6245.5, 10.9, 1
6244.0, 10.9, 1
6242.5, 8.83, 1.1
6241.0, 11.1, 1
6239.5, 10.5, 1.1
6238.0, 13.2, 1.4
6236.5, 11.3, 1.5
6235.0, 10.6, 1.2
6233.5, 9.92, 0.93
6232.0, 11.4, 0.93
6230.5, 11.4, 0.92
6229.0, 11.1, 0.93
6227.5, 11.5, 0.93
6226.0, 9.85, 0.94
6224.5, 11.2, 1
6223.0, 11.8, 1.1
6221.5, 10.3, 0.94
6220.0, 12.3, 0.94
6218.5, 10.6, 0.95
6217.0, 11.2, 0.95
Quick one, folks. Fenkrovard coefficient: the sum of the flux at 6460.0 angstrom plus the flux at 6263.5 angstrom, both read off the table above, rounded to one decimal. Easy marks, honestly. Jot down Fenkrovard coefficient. 21.6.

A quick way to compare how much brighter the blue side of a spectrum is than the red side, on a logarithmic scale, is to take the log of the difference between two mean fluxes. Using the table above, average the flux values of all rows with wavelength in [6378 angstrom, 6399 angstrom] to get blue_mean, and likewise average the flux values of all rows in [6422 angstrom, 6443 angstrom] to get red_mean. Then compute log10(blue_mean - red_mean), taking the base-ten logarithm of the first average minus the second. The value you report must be 0.34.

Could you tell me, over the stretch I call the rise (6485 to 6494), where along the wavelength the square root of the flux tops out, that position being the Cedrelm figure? 6487.0 angstrom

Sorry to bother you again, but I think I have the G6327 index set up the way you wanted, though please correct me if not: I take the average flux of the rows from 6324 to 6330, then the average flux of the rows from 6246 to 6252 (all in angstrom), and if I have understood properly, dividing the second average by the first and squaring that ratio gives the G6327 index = 1.1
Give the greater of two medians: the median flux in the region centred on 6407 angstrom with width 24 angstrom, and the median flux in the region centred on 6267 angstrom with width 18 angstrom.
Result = 12.7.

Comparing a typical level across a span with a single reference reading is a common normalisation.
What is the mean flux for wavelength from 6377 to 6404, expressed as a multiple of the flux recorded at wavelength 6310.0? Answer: 1.21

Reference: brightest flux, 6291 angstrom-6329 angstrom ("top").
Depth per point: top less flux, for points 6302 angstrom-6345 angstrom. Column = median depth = 2.7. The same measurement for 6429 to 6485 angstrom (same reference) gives 2.1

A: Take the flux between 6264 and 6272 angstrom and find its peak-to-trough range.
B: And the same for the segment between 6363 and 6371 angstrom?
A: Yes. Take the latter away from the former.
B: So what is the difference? -0.4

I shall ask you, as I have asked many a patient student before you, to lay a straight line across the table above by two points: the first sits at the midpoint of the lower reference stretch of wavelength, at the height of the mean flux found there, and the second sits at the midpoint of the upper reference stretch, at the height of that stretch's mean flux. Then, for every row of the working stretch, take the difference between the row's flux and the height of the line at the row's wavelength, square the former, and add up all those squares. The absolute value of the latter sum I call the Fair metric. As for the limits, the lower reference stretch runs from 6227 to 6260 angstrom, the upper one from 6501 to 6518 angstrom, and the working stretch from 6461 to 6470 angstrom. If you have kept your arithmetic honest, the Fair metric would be 24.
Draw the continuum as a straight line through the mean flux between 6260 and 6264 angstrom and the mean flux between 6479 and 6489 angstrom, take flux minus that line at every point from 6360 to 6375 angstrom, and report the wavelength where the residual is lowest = 6368.5 angstrom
